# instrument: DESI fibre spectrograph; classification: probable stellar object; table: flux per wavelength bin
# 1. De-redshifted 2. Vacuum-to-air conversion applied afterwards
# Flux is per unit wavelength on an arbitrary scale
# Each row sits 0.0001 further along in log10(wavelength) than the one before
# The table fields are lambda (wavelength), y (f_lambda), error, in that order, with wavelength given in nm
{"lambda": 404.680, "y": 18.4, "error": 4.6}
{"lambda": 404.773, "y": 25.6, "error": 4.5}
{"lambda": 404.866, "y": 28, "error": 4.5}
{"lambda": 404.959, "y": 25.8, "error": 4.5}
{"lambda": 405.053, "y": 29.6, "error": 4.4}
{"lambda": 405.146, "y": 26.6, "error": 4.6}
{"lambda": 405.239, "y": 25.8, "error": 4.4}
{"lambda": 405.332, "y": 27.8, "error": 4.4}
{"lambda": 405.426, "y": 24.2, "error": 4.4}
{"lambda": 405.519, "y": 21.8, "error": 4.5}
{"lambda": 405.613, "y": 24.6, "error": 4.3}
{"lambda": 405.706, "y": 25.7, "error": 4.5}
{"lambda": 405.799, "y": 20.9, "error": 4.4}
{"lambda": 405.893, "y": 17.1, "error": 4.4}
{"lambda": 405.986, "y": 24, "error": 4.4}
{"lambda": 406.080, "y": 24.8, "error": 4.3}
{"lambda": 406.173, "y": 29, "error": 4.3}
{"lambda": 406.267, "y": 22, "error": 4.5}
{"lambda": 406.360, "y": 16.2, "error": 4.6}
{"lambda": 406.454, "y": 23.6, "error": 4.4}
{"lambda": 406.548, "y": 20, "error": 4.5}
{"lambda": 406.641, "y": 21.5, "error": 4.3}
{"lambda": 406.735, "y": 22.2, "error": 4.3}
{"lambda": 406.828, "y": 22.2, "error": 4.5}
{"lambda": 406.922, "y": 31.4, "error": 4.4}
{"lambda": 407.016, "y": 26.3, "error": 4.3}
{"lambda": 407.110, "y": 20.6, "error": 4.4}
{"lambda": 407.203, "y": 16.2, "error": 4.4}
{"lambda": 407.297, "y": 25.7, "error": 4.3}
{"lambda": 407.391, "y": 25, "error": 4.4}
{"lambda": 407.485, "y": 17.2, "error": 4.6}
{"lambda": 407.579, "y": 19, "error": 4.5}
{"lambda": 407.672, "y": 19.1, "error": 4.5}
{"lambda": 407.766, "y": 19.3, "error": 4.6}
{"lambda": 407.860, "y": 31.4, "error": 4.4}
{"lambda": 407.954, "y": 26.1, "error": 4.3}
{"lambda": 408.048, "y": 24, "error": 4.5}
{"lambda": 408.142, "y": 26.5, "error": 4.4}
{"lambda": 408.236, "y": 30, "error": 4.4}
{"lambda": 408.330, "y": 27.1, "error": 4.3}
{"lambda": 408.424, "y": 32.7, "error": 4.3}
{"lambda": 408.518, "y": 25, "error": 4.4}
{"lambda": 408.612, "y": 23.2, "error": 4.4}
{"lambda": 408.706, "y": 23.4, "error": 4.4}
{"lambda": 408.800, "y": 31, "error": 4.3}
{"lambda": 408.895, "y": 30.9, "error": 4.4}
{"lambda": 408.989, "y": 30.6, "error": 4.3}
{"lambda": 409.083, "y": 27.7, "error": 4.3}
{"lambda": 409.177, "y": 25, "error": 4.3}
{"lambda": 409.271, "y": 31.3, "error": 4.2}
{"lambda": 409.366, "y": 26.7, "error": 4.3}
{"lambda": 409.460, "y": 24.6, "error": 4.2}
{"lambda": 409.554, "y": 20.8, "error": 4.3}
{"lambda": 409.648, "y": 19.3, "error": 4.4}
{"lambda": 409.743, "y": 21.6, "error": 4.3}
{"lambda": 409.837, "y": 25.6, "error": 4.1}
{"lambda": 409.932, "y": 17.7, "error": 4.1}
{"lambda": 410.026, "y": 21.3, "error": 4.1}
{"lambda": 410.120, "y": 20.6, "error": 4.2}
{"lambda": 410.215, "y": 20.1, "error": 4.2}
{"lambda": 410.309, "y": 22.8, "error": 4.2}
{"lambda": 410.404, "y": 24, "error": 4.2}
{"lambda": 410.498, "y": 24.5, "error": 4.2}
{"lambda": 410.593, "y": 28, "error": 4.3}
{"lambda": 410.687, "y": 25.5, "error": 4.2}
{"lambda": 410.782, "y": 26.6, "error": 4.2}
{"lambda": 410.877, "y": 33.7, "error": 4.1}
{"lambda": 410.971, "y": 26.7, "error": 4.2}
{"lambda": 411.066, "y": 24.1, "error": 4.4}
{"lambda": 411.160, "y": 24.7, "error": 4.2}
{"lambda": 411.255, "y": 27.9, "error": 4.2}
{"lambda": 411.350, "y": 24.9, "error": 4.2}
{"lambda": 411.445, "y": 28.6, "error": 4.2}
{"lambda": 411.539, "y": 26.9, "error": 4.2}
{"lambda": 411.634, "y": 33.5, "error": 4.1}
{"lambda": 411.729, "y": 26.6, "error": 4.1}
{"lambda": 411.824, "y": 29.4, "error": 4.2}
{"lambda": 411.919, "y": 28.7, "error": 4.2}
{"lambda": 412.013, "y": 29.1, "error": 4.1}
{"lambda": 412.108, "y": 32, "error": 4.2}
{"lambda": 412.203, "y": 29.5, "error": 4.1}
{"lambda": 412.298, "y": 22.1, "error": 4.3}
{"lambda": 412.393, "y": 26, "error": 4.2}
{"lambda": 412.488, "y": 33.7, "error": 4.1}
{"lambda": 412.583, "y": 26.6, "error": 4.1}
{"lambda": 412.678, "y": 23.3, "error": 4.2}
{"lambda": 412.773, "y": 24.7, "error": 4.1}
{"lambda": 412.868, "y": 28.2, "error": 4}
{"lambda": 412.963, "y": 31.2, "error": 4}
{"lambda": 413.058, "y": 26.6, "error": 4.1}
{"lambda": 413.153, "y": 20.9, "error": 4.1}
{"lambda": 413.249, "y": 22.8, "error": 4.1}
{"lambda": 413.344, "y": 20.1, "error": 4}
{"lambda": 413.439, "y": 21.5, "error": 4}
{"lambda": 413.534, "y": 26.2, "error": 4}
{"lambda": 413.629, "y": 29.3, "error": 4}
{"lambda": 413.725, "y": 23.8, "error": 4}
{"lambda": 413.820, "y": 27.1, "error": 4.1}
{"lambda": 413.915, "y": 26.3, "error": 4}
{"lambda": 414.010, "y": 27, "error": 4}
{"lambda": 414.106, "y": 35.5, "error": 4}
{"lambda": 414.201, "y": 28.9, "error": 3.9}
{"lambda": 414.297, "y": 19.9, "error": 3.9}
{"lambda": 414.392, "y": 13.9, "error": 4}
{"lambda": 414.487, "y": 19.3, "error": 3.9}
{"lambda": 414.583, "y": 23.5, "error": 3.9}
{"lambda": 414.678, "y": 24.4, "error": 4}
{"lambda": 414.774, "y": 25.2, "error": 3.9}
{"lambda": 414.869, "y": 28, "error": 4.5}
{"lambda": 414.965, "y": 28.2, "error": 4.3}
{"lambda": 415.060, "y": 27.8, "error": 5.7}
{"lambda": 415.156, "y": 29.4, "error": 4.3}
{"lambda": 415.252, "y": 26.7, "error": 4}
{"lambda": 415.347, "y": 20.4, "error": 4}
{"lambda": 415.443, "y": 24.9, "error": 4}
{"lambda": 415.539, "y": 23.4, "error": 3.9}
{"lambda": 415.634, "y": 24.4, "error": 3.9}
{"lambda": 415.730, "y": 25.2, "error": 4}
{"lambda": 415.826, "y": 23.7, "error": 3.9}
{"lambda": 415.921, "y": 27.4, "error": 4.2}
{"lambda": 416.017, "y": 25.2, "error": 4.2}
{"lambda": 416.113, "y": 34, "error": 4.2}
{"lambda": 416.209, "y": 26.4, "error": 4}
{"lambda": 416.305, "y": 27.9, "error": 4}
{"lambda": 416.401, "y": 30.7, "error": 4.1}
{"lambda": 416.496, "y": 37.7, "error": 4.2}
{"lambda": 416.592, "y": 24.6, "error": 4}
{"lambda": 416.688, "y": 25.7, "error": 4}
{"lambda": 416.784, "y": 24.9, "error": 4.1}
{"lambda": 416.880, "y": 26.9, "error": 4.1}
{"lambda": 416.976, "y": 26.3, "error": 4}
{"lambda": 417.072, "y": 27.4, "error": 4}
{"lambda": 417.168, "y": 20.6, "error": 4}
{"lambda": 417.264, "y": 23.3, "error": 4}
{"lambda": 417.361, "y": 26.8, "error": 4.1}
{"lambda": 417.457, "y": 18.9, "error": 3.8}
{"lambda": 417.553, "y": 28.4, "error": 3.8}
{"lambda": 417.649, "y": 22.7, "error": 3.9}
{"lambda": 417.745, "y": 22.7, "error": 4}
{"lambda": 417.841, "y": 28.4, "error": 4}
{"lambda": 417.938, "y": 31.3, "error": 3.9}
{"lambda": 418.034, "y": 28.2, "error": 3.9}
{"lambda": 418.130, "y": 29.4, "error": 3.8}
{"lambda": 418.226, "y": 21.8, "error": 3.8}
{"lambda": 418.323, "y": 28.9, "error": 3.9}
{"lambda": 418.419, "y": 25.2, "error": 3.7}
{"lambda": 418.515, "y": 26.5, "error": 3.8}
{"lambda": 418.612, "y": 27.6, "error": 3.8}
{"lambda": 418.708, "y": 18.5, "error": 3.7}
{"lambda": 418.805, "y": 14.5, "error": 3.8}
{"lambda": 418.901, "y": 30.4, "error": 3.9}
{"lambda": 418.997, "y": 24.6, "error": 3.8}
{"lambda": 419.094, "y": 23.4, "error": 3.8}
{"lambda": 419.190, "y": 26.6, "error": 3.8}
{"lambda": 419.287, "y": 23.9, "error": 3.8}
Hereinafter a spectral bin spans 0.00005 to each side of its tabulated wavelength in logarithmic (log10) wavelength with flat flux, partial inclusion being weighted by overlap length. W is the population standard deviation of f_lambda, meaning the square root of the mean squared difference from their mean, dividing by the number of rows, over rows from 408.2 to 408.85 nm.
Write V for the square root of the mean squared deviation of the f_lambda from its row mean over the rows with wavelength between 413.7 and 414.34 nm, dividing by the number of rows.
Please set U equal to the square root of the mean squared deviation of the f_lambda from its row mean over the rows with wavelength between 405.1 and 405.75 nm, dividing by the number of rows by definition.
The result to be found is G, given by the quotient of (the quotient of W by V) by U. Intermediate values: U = 1.8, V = 4.4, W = 3.5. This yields 0.45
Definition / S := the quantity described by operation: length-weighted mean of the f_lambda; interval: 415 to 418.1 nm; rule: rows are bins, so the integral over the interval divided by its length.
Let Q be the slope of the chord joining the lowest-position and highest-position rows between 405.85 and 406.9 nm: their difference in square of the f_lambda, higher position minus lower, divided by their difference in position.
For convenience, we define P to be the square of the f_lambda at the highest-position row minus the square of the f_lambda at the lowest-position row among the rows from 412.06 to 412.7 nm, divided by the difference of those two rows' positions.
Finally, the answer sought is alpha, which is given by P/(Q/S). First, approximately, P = -844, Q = 214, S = 26.3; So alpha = -104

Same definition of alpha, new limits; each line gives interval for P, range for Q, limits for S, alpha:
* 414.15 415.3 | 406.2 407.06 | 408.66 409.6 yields -11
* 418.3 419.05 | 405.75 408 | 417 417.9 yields -74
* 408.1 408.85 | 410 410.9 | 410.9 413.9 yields 13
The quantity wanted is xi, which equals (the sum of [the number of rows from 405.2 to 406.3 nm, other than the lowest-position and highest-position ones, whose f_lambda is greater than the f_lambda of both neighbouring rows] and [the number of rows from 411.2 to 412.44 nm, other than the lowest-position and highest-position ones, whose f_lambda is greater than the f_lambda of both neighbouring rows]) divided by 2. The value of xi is 3.5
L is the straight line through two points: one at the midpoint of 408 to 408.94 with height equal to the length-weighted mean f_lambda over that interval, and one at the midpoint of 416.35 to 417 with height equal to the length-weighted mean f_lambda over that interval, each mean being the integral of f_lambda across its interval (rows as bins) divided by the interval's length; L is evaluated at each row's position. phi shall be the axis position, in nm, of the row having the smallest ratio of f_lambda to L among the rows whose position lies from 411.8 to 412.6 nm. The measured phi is 412.298 nm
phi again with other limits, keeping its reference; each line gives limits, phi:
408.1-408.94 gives 408.612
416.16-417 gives 416.592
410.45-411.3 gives 411.066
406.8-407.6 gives 407.203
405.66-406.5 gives 406.360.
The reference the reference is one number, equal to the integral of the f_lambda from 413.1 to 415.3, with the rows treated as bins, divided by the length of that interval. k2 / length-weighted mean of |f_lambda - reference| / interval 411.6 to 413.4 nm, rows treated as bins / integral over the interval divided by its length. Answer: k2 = 3.8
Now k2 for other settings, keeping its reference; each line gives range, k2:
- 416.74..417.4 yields 1.9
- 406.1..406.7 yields 4.1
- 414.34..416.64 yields 3.2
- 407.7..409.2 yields 3.5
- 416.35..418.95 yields 3.6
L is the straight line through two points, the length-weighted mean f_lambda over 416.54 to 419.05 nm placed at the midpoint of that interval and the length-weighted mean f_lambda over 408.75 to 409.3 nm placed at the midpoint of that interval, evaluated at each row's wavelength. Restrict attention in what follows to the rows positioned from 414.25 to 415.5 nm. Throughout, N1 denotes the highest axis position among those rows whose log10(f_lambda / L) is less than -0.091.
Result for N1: 415.347 nm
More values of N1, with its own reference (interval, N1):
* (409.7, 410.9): 410.309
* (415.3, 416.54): 415.347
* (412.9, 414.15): 413.439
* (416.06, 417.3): 417.168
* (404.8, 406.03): 405.986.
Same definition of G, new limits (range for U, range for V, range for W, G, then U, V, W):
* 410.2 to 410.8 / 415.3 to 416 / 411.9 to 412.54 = 0.75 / 2.4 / 2.0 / 3.5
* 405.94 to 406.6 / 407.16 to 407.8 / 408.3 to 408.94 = 0.29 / 3.7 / 3.4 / 3.6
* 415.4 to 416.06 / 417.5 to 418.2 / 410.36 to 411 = 0.81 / 1.2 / 3.1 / 3.0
